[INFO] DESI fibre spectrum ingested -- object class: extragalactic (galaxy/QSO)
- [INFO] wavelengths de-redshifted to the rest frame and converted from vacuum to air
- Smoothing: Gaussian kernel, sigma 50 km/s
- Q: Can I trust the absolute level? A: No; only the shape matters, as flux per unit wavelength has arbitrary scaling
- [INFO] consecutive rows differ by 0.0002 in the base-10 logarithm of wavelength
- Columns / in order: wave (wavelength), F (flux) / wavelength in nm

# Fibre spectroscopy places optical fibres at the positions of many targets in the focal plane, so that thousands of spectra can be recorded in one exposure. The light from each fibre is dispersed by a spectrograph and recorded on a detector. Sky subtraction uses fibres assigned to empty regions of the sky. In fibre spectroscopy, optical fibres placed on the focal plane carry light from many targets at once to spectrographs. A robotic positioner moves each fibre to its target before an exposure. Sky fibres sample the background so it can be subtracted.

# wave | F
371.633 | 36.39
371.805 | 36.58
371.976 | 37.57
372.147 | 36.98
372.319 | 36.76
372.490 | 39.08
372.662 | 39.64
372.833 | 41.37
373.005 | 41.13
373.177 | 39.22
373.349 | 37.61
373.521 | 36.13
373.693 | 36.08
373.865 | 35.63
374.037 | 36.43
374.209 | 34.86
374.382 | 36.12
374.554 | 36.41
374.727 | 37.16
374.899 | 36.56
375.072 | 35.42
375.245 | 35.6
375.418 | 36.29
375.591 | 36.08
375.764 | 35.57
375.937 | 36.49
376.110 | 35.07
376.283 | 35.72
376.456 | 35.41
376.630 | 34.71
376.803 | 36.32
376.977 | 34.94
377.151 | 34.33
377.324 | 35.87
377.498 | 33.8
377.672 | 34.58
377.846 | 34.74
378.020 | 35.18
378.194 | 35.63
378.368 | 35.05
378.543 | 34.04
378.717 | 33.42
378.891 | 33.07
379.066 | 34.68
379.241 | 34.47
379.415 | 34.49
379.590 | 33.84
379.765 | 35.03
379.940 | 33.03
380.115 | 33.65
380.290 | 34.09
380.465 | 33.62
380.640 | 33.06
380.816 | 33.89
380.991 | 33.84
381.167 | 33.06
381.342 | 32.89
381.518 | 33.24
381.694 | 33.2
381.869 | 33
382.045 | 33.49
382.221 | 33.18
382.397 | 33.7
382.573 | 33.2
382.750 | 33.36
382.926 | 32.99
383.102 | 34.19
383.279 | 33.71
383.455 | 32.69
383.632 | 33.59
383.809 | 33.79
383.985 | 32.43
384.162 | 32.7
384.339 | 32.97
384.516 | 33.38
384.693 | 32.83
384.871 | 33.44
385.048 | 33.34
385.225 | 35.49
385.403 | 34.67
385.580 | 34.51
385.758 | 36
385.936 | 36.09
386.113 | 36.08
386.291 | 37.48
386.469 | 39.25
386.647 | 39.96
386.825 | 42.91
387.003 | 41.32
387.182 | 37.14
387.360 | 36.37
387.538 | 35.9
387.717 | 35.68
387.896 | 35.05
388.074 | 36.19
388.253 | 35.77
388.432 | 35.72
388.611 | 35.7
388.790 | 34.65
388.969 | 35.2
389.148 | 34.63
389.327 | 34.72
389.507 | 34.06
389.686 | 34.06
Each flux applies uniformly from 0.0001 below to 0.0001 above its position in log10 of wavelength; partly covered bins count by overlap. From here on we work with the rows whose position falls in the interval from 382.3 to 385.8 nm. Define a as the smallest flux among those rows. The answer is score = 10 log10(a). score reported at 15.1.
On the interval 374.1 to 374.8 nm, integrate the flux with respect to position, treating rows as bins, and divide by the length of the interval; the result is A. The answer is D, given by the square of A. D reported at 1304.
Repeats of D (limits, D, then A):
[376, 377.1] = 1249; 35.3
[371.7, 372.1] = 1370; 37.0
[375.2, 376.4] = 1285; 35.8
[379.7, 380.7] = 1139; 33.8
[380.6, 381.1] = 1127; 33.6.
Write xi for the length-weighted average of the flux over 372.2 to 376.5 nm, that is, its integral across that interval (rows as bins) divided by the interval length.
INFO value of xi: 36.9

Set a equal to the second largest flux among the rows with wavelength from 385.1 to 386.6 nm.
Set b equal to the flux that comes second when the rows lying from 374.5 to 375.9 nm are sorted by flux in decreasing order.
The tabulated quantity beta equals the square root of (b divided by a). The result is 0.99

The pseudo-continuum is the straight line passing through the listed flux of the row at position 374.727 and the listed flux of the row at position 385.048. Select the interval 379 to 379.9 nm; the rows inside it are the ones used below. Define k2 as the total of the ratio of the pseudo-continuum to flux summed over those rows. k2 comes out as 5.13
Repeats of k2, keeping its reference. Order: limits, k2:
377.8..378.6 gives 5.14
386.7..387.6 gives 4.22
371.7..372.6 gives 5.10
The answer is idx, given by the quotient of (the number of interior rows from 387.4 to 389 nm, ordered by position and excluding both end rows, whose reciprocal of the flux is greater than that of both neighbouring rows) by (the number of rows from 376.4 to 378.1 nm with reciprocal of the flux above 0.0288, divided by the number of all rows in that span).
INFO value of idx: 5.0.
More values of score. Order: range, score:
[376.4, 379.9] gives 15.2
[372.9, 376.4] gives 15.4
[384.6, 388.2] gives 15.2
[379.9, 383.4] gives 15.2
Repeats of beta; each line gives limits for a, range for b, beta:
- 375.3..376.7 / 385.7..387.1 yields 1.07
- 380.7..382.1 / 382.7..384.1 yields 1.00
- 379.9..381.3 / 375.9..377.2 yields 1.04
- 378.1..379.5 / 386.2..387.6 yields 1.09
